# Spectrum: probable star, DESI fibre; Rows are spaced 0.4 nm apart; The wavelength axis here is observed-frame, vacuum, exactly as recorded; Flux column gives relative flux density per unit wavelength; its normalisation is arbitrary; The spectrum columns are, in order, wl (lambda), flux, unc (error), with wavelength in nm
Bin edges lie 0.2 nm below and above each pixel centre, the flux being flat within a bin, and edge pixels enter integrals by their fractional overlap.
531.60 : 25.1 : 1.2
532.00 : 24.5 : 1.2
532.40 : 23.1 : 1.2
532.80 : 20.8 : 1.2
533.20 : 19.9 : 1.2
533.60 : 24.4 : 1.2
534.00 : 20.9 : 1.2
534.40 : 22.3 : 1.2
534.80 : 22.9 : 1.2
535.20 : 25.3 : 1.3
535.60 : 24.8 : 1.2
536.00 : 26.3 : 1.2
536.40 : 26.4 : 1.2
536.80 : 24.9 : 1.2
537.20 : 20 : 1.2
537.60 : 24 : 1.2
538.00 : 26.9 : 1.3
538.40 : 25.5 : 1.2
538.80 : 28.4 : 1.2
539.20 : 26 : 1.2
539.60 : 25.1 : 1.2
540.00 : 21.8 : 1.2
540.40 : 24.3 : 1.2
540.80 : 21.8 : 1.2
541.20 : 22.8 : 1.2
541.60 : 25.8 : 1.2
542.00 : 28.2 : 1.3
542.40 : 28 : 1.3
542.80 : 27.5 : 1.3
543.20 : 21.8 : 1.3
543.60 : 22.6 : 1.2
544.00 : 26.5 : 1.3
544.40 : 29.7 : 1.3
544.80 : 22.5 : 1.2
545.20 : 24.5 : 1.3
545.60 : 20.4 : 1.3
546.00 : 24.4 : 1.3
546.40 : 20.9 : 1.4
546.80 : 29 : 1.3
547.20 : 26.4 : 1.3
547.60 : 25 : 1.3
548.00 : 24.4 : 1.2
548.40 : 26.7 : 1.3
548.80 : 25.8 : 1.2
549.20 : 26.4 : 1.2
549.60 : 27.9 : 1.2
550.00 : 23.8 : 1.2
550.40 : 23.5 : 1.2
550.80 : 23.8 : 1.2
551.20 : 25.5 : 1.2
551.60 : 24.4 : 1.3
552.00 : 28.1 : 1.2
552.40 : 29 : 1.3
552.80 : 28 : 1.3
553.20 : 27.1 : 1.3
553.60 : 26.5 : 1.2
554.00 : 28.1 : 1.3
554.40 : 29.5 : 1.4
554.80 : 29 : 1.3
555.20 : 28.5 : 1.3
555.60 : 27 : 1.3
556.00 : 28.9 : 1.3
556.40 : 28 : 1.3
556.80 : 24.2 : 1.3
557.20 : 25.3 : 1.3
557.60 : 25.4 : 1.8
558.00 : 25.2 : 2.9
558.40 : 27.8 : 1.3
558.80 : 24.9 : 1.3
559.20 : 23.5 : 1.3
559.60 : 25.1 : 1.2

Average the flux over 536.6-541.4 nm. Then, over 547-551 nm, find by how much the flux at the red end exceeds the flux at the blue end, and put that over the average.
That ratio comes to -0.11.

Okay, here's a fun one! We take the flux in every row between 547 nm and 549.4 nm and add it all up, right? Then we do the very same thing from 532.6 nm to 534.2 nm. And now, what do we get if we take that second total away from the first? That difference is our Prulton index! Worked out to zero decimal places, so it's 69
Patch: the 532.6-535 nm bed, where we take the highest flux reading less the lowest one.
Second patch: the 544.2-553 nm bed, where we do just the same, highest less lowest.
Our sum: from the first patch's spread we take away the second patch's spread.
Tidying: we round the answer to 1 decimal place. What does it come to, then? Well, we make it -4.8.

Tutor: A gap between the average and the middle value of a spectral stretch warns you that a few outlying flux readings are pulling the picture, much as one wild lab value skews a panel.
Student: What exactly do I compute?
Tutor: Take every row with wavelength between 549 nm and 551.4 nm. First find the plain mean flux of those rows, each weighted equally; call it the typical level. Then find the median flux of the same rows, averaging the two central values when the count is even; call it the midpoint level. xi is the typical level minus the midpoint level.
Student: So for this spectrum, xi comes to 0.5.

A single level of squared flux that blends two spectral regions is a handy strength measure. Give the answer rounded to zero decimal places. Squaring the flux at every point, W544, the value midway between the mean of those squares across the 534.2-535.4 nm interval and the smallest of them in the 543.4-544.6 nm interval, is 532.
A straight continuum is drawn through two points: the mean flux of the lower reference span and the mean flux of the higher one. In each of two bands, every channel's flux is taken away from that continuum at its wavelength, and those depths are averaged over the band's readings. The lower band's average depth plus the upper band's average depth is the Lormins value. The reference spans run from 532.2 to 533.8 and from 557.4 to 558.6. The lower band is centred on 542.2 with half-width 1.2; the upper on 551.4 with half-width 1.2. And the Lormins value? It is -2.8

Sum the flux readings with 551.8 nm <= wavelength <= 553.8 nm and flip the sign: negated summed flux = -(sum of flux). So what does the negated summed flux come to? -139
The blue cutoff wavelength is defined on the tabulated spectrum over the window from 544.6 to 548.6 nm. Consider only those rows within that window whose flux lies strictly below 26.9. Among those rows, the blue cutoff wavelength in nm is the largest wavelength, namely 548.40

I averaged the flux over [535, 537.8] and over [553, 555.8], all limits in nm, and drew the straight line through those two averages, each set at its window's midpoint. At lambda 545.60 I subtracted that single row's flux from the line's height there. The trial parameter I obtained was 5.9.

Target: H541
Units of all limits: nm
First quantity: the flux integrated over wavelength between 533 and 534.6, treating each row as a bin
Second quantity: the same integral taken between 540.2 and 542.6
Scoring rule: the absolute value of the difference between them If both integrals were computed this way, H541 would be 25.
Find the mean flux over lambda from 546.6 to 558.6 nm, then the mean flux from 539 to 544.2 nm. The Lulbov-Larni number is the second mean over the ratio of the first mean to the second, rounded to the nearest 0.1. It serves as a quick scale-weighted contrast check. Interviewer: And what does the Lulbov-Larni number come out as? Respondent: 23.1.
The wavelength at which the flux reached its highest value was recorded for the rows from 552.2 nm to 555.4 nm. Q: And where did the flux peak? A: 554.40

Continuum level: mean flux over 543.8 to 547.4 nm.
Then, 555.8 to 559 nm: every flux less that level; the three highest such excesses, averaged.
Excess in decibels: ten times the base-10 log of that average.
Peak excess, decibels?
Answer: 5.2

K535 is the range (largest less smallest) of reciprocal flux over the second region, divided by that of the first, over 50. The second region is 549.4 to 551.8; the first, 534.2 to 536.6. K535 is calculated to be 0.019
